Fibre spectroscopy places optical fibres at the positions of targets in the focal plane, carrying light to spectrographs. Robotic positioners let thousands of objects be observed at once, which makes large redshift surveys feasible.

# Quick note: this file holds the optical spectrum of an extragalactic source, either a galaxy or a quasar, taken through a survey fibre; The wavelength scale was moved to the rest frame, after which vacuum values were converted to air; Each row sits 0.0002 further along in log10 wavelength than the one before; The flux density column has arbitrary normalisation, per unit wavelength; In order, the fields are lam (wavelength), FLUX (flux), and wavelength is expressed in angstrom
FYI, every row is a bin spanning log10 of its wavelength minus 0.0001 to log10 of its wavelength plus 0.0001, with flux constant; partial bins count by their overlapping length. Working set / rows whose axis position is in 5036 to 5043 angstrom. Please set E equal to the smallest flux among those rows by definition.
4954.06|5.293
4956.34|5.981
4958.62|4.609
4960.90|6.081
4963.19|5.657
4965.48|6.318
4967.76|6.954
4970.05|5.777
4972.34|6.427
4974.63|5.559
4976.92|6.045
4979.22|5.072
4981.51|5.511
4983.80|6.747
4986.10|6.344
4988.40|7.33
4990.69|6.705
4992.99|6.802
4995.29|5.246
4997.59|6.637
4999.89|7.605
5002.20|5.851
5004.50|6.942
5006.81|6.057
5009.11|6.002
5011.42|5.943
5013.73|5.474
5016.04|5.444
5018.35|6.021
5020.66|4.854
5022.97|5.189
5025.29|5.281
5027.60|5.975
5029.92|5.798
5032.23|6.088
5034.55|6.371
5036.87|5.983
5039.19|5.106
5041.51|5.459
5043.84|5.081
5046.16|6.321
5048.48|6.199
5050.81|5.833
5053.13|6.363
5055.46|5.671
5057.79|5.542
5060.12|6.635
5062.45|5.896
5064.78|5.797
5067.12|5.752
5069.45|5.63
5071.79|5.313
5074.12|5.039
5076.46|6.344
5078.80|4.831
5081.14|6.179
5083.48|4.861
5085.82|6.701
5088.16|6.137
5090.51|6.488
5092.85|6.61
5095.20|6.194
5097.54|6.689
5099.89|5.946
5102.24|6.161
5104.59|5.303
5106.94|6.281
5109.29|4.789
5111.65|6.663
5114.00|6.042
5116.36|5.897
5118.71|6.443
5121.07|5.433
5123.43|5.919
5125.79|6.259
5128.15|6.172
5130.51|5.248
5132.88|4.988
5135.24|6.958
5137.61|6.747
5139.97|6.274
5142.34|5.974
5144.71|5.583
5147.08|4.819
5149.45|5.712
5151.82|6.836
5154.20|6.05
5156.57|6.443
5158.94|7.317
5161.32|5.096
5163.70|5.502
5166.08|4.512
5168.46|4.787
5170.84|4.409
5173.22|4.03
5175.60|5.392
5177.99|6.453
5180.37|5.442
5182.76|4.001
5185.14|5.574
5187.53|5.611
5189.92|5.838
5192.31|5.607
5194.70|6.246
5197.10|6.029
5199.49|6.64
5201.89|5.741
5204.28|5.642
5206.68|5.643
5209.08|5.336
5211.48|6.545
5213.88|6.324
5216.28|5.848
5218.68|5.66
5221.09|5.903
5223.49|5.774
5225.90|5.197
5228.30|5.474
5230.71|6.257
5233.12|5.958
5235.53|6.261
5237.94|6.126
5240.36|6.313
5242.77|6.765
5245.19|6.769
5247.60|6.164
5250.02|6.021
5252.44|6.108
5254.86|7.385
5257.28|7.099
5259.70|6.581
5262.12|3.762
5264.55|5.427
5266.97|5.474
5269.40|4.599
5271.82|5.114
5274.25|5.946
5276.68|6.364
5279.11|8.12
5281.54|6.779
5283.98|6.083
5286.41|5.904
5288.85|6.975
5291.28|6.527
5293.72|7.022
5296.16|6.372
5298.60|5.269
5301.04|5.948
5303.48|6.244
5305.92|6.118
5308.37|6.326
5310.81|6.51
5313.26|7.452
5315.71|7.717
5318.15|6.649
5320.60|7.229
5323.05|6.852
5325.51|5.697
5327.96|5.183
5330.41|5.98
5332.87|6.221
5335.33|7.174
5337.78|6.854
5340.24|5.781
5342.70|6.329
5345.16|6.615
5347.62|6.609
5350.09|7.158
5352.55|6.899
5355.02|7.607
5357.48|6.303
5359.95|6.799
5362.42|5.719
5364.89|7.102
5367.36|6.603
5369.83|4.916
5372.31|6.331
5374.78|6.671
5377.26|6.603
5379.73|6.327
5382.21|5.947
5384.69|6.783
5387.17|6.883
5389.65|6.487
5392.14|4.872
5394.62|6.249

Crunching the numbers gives 5.106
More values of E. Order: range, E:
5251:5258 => 6.108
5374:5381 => 6.327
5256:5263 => 3.762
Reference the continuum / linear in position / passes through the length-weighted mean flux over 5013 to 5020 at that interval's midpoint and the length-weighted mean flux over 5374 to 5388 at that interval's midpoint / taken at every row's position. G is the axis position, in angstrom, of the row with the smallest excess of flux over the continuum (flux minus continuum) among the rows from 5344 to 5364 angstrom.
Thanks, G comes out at 5362.42 angstrom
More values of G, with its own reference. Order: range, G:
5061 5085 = 5078.80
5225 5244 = 5225.90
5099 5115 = 5109.29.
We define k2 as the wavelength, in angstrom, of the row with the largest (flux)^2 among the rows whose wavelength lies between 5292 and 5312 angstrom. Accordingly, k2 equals 5293.72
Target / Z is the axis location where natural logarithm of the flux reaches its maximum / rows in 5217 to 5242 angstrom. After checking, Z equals 5240.36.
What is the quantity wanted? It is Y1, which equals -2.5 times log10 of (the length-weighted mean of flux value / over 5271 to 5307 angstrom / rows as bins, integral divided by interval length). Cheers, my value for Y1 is -2.004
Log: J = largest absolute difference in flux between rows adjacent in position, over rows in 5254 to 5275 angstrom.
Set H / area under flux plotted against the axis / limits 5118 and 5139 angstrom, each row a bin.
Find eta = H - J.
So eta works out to 123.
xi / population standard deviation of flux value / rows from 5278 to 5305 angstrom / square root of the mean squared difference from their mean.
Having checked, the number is 0.72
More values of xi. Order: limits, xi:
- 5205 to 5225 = 0.36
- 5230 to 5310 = 0.79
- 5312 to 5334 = 0.80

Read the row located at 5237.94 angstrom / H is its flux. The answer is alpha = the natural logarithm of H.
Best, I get 1.81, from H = 6.126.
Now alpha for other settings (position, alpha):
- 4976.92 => 1.80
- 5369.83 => 1.59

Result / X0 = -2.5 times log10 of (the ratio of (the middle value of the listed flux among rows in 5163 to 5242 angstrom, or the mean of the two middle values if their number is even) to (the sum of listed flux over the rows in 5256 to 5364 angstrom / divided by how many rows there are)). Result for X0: 0.12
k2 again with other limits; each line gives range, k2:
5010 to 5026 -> 5018.35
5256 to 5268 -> 5257.28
